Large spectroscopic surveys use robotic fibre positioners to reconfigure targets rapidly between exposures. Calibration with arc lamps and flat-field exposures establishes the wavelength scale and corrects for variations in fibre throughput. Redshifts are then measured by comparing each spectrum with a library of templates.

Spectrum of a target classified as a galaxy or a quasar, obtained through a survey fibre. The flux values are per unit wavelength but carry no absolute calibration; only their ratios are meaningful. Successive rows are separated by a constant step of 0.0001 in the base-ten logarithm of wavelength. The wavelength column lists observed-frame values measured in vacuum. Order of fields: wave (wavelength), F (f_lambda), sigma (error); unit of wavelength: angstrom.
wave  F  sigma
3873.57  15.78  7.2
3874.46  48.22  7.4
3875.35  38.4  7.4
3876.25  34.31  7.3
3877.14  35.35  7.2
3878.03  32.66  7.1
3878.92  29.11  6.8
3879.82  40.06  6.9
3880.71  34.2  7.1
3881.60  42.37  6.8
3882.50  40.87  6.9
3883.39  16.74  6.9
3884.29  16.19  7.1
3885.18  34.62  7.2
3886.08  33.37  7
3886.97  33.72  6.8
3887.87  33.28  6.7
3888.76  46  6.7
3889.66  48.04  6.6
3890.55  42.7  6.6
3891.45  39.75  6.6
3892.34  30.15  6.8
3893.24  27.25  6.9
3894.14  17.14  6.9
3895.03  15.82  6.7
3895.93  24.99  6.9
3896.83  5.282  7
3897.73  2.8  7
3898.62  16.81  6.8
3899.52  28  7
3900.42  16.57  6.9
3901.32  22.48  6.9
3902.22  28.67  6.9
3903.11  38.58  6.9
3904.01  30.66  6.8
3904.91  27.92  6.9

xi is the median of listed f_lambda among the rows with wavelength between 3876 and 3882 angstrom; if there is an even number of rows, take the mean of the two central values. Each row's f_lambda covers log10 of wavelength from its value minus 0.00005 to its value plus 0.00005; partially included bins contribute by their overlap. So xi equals 34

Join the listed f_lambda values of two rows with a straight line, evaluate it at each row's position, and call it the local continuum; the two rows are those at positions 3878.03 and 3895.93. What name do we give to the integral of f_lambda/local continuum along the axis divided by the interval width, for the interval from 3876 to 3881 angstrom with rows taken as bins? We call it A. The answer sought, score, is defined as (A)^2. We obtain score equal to 1.12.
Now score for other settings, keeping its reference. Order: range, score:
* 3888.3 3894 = 1.93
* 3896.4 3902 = 0.47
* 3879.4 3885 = 1.06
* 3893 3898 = 0.37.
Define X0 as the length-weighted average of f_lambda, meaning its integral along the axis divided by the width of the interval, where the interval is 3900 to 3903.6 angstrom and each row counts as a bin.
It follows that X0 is 27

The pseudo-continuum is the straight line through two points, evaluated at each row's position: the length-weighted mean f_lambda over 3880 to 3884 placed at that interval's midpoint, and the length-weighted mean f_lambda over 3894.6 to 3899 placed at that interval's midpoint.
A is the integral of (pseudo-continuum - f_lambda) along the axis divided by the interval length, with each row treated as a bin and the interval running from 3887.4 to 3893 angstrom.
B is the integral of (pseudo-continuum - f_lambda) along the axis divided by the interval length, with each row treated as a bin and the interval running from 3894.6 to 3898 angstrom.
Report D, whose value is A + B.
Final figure -16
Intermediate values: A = -17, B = 1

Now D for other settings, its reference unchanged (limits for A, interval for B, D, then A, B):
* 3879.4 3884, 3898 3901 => -11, 0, -10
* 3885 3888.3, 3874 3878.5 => -3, -7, 3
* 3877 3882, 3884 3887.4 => -1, 1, -2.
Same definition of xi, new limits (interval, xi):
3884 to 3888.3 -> 33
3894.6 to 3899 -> 16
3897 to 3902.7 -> 20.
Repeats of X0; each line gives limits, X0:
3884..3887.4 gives 30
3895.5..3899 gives 12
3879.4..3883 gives 39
